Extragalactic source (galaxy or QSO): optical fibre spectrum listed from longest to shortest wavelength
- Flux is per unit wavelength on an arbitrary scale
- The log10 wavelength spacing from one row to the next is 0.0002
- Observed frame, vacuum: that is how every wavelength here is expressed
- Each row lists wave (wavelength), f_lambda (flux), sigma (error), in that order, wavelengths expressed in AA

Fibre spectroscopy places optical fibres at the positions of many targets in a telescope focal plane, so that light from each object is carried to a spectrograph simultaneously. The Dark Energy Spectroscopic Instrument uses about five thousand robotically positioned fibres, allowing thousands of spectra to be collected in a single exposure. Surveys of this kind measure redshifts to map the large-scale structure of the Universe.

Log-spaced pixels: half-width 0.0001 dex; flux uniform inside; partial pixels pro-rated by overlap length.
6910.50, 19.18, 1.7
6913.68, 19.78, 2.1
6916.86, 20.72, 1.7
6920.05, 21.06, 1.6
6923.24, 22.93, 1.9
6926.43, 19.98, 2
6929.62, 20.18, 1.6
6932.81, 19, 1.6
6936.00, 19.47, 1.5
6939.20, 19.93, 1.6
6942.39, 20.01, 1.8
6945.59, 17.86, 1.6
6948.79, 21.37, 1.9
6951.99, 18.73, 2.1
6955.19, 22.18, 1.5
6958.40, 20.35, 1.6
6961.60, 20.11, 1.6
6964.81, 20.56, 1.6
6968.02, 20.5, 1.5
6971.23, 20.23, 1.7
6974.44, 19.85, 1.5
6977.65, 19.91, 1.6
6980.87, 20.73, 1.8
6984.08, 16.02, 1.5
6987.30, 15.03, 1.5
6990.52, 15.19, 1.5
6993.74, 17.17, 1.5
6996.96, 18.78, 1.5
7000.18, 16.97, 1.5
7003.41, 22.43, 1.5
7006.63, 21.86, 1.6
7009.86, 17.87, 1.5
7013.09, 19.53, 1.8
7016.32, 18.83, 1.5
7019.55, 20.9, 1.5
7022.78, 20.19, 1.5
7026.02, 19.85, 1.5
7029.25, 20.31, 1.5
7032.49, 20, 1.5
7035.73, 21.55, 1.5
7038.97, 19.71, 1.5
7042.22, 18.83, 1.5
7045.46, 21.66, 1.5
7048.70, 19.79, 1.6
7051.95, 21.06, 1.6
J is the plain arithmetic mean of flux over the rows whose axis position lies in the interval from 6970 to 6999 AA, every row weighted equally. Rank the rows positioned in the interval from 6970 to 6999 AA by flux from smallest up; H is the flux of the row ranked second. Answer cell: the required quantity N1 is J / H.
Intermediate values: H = 15.19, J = 18.1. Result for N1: 1.19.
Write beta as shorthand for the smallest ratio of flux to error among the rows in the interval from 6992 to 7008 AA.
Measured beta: 11.3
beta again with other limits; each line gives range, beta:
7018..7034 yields 13.2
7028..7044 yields 12.6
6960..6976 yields 11.9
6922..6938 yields 10.0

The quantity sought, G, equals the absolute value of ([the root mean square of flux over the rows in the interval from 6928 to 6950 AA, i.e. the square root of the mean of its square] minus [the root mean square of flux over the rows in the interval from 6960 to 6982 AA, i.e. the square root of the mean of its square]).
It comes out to 0.6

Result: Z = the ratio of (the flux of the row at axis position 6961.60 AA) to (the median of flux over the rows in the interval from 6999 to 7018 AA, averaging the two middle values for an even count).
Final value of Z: 1.05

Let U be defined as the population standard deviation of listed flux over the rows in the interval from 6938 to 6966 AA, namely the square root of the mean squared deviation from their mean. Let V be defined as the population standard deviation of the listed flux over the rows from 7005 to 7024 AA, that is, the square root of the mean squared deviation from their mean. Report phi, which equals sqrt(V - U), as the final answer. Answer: 0.32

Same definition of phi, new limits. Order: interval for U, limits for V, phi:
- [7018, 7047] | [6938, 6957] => 0.78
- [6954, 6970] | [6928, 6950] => 0.52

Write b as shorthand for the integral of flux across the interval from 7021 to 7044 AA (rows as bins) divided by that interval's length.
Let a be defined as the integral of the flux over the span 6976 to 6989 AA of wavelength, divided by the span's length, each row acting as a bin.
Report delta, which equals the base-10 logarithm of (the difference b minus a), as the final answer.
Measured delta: 0.34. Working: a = 17.9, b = 20.1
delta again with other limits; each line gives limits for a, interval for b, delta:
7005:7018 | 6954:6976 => -0.02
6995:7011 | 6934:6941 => -1.01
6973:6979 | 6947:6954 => -0.63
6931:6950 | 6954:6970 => 0.04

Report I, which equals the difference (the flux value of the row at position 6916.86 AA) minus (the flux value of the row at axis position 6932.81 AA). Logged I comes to 1.7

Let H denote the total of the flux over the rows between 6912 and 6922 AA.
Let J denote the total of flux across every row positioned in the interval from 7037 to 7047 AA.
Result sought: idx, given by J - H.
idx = -1.4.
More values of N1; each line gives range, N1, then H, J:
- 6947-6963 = 1.02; 20.11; 20.5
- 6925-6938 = 1.01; 19.47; 19.7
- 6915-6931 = 1.04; 20.18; 21.0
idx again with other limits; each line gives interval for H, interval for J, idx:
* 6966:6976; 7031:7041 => 0.7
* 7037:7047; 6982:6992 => -14.0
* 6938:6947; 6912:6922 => 3.8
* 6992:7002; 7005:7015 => 6.3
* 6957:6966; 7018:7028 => -0.1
